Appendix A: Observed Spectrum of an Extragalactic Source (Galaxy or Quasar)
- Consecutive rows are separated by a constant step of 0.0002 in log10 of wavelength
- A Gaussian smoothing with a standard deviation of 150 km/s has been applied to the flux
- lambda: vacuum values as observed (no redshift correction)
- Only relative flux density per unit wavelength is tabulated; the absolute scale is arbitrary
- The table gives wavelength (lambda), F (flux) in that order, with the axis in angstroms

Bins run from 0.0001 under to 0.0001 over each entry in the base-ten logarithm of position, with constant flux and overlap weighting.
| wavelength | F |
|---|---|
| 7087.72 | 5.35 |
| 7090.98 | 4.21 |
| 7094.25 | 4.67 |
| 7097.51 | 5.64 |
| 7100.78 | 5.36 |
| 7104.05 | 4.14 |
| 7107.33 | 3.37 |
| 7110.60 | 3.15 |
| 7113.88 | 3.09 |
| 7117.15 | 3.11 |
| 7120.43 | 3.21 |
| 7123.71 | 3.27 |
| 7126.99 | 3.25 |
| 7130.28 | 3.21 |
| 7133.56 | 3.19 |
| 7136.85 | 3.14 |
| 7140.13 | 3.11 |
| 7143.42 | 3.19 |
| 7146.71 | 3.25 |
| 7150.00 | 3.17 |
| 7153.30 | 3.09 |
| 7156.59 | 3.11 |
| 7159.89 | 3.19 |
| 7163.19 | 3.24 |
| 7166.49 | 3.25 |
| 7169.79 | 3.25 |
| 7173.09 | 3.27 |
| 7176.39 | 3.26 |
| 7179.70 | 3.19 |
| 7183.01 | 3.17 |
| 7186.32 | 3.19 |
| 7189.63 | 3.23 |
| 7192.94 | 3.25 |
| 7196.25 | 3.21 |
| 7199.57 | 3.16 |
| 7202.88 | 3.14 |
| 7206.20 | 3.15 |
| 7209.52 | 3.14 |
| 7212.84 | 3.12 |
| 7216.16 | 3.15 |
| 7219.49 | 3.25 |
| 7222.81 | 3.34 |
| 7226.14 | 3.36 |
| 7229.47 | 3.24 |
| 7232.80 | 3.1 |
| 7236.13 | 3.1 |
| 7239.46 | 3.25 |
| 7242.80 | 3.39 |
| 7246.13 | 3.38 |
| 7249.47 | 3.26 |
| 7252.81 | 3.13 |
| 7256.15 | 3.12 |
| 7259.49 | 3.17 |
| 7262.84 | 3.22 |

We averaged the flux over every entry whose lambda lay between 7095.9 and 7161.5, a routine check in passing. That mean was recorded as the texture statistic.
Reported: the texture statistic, 3.46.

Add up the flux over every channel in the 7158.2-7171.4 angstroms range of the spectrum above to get 12.9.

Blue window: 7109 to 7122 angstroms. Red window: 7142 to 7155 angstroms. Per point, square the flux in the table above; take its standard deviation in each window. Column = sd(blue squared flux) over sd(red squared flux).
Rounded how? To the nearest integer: 1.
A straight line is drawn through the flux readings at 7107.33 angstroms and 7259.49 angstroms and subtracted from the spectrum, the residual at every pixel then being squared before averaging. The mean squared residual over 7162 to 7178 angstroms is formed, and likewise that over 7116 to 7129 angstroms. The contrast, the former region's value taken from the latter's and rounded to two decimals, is 0.02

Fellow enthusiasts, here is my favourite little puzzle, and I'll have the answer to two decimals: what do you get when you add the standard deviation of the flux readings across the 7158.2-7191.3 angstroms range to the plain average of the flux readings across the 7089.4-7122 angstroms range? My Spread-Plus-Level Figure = 4.03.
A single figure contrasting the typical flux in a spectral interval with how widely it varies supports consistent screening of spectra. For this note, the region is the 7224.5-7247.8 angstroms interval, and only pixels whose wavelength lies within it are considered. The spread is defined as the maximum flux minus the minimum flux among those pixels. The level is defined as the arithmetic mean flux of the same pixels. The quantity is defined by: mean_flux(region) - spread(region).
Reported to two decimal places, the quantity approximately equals 2.97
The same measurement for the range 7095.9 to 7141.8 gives 1.04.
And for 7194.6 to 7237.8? 2.93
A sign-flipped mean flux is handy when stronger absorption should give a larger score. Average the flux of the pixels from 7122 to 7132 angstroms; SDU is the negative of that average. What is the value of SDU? -3.24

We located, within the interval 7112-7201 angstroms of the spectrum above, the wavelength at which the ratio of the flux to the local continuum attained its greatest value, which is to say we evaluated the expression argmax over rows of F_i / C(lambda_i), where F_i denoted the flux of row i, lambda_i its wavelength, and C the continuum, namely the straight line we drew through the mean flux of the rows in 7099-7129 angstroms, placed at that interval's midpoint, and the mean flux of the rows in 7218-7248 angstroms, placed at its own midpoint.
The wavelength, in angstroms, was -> 7192.94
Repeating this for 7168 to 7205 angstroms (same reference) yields 7192.94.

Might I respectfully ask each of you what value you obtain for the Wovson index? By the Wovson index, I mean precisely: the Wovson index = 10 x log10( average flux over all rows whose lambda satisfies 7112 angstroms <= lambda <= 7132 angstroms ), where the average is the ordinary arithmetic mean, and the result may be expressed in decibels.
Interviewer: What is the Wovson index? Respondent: 5.04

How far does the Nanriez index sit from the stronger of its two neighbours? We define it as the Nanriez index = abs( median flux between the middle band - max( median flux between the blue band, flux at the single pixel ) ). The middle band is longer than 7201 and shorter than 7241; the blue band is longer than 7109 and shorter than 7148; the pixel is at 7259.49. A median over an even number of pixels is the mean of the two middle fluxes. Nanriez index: 0.040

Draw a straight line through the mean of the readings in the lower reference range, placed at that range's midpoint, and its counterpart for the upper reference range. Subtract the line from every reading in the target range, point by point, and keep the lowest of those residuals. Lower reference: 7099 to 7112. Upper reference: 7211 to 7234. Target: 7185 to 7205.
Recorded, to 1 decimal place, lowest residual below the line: -0.3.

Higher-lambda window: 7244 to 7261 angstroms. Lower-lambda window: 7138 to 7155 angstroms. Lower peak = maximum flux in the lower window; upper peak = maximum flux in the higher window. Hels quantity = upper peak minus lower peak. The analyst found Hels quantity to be 0.13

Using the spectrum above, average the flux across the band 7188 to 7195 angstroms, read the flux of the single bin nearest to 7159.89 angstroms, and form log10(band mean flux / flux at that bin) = 0.007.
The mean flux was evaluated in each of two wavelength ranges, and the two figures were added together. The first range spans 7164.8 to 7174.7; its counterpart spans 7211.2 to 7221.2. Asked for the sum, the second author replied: 6.43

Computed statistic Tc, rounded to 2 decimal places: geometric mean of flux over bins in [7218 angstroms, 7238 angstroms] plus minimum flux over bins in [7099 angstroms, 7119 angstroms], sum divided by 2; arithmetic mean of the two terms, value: 3.16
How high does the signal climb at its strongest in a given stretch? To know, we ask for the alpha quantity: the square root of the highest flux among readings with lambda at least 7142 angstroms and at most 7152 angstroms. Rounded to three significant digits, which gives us 1.80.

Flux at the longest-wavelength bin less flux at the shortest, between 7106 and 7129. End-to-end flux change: -0.12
